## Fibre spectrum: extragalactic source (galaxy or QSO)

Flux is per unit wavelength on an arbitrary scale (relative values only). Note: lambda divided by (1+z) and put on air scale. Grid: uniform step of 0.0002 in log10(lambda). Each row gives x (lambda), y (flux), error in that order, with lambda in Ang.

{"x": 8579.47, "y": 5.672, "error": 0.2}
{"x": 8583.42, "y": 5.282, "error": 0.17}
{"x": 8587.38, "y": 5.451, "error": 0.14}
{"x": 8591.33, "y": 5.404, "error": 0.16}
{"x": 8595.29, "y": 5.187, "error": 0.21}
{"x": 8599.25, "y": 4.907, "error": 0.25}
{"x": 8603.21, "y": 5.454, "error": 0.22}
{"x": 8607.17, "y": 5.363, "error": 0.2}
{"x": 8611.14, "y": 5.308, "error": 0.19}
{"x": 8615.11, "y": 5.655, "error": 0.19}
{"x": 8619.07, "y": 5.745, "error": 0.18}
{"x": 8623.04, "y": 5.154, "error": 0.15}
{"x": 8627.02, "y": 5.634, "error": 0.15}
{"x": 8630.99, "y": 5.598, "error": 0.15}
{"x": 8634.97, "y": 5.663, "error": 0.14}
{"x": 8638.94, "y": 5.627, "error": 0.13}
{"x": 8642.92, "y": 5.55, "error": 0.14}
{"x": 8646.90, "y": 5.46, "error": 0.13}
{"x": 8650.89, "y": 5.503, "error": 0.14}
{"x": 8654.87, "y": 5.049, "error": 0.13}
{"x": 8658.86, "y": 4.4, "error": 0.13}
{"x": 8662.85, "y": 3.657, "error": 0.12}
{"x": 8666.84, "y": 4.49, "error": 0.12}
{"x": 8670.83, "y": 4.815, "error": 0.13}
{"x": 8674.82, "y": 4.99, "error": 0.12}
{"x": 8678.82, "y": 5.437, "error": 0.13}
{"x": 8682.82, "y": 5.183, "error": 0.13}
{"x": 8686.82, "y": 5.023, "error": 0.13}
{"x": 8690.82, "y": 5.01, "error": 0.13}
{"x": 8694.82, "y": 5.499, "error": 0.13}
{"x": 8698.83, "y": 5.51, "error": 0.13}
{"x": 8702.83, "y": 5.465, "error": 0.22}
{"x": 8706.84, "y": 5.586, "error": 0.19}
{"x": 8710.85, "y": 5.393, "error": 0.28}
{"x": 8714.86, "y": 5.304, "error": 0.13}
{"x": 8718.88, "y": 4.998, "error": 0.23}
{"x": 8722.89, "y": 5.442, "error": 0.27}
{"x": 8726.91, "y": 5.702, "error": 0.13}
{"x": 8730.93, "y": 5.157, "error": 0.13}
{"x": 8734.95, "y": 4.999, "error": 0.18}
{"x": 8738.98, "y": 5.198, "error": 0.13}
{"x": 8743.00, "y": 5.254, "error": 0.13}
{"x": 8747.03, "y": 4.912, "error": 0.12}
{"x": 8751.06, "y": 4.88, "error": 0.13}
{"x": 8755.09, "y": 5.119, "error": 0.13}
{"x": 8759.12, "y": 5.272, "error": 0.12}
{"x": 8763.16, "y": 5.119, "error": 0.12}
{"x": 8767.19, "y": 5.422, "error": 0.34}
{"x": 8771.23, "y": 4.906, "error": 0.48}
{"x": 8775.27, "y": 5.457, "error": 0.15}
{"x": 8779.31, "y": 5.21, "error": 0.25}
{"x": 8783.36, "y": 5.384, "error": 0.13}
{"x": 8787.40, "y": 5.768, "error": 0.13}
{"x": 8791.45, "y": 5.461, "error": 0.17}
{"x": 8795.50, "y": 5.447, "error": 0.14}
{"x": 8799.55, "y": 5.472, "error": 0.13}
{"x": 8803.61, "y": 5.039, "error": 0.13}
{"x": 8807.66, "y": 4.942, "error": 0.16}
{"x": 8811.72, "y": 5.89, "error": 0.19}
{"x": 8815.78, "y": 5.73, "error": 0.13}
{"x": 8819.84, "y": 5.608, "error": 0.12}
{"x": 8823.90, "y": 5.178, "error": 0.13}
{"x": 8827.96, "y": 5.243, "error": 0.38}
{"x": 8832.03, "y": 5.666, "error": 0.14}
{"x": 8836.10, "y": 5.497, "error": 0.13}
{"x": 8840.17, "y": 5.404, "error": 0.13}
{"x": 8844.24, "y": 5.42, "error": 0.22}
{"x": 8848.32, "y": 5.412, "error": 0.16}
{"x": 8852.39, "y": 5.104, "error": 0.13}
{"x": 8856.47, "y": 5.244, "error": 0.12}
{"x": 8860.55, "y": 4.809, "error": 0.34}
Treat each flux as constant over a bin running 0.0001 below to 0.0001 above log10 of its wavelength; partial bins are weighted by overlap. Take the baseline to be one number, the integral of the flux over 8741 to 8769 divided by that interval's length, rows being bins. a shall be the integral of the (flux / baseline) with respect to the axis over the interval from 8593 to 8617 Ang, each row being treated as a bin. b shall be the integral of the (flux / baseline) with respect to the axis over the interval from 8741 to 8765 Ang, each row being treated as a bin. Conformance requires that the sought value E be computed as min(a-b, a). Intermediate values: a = 24.8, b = 23.8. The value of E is 1.02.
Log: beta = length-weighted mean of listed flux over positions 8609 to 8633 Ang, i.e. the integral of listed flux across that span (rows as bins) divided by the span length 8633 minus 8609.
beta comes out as 5.51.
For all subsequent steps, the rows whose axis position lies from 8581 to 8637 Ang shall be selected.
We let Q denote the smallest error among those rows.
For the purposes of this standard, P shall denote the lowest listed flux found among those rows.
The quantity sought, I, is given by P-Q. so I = 4.77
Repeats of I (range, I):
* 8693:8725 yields 4.87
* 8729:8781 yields 4.76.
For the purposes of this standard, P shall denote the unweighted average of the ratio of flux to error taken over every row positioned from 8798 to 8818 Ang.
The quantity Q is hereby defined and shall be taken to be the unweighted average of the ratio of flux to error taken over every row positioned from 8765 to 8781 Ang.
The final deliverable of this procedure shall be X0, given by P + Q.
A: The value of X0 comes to 58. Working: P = 37.4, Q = 21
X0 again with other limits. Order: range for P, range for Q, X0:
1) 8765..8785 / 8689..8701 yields 66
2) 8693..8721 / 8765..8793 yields 60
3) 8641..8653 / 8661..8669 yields 74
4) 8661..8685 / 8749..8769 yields 74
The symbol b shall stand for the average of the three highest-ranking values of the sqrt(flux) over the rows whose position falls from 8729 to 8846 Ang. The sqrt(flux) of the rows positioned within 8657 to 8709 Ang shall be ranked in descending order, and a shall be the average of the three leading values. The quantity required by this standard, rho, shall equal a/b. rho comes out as 0.98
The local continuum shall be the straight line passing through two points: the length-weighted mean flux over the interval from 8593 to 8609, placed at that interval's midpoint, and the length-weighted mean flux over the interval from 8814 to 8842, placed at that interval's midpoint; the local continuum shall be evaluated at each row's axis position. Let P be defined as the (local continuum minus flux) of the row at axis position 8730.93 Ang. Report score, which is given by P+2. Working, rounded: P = 0.2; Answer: 2.2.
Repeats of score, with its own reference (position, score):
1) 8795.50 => 2.0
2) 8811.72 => 1.6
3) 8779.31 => 2.2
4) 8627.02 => 1.6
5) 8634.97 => 1.6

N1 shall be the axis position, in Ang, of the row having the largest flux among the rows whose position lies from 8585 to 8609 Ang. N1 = 8603.21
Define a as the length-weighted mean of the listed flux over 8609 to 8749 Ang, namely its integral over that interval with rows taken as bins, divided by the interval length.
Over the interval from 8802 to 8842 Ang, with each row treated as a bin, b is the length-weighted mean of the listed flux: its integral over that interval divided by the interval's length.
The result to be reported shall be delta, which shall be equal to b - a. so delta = 0.2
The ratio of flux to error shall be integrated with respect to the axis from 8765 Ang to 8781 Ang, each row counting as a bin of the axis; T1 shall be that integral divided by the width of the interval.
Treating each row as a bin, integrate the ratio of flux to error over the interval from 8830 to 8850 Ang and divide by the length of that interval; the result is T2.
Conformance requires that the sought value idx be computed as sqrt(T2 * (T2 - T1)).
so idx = 24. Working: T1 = 21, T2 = 36.6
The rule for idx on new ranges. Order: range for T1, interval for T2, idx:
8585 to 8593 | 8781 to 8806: 11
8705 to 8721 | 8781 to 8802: 21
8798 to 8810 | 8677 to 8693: 11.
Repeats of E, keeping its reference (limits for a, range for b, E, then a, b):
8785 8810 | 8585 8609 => 1.36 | 26.1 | 24.7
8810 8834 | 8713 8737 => 1.32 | 25.9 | 24.6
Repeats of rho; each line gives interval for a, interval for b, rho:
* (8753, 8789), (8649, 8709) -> 1.00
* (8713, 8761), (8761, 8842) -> 0.97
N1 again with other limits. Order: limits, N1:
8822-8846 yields 8832.03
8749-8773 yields 8767.19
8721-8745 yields 8726.91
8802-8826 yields 8811.72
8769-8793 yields 8787.40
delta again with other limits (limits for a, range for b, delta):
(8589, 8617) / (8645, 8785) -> -0.2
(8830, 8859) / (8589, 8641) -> 0.1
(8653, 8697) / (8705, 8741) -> 0.4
